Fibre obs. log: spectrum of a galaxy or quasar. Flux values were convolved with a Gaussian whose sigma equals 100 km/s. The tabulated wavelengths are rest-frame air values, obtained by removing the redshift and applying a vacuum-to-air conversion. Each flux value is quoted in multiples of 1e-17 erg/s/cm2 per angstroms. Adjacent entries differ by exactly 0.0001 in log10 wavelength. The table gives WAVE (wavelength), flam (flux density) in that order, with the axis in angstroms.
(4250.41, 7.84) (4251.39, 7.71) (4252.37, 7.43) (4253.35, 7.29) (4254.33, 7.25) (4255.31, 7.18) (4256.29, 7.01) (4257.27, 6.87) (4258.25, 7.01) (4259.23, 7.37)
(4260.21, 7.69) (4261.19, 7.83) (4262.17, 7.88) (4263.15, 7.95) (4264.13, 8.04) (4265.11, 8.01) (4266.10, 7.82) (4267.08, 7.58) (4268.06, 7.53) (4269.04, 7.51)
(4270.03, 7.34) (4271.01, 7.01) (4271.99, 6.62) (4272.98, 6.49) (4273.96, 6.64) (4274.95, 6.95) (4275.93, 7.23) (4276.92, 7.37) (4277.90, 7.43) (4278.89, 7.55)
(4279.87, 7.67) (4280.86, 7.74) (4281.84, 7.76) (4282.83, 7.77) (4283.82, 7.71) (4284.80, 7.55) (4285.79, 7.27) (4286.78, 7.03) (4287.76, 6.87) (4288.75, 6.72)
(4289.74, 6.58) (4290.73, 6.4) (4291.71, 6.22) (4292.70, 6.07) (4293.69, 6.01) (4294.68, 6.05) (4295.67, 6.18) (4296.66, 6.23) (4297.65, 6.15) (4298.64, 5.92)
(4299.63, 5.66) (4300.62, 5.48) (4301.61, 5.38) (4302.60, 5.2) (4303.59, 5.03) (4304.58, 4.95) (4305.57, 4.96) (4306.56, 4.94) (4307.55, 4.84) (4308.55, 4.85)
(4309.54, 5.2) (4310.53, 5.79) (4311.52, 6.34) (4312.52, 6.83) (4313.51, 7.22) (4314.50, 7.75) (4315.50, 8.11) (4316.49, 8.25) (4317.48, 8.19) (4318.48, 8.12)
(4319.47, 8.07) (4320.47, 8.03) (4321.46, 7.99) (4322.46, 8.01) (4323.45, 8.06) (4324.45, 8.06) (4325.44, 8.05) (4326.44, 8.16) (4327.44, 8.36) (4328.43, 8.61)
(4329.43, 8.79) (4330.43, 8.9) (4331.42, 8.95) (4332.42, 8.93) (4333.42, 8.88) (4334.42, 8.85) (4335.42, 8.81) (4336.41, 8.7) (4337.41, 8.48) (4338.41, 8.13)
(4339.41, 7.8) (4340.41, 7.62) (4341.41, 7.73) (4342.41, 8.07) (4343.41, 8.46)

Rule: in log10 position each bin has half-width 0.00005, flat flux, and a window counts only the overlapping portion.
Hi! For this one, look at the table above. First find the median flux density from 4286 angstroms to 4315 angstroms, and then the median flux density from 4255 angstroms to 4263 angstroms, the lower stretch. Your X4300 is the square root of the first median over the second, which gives 0.91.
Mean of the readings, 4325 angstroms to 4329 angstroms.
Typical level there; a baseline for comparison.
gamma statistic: 8.3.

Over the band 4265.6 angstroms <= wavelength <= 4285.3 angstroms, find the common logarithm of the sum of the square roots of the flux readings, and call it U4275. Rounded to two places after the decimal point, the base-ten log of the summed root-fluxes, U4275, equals 1.73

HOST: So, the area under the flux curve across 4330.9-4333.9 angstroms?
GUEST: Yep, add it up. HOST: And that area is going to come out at 27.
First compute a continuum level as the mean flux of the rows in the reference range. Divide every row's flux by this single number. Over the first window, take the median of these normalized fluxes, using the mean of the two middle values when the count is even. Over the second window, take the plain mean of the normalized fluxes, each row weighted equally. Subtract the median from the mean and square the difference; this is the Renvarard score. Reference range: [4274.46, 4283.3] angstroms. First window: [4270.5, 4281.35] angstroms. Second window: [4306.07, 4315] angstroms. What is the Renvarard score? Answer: 0.028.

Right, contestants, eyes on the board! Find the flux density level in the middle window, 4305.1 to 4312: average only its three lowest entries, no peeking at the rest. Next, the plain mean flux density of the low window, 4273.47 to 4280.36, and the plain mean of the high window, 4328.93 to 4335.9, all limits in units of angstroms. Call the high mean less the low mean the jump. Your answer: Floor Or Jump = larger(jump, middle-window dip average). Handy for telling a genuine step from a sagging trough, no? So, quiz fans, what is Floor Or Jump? 4.9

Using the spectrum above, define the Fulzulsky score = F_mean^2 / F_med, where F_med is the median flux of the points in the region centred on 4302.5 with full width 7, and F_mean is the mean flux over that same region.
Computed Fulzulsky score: 5.3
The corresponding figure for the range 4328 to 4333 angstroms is 8.8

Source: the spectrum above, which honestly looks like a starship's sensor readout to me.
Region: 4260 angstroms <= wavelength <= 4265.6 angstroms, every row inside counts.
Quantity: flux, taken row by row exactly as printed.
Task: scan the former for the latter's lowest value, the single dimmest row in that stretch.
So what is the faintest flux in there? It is 7.69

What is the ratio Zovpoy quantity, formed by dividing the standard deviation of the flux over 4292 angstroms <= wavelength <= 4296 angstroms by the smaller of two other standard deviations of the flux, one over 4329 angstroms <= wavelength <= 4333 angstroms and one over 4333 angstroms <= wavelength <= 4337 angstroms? 1.0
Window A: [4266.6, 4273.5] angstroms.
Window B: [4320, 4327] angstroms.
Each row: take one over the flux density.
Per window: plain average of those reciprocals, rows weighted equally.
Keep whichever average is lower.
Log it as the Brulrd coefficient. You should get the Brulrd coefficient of 0.124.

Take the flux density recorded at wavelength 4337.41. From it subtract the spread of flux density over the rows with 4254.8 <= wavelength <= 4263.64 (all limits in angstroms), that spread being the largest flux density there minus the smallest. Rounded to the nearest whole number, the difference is 7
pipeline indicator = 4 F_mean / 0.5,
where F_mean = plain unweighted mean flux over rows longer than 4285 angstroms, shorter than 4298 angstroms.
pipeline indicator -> 52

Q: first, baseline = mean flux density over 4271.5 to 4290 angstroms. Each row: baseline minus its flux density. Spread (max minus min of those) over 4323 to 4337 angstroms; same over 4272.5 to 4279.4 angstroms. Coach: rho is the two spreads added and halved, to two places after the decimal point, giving 0.98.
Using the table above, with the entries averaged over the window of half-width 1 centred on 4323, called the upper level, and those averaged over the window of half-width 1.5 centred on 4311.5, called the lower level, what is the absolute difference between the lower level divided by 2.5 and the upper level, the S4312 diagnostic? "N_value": 5.5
